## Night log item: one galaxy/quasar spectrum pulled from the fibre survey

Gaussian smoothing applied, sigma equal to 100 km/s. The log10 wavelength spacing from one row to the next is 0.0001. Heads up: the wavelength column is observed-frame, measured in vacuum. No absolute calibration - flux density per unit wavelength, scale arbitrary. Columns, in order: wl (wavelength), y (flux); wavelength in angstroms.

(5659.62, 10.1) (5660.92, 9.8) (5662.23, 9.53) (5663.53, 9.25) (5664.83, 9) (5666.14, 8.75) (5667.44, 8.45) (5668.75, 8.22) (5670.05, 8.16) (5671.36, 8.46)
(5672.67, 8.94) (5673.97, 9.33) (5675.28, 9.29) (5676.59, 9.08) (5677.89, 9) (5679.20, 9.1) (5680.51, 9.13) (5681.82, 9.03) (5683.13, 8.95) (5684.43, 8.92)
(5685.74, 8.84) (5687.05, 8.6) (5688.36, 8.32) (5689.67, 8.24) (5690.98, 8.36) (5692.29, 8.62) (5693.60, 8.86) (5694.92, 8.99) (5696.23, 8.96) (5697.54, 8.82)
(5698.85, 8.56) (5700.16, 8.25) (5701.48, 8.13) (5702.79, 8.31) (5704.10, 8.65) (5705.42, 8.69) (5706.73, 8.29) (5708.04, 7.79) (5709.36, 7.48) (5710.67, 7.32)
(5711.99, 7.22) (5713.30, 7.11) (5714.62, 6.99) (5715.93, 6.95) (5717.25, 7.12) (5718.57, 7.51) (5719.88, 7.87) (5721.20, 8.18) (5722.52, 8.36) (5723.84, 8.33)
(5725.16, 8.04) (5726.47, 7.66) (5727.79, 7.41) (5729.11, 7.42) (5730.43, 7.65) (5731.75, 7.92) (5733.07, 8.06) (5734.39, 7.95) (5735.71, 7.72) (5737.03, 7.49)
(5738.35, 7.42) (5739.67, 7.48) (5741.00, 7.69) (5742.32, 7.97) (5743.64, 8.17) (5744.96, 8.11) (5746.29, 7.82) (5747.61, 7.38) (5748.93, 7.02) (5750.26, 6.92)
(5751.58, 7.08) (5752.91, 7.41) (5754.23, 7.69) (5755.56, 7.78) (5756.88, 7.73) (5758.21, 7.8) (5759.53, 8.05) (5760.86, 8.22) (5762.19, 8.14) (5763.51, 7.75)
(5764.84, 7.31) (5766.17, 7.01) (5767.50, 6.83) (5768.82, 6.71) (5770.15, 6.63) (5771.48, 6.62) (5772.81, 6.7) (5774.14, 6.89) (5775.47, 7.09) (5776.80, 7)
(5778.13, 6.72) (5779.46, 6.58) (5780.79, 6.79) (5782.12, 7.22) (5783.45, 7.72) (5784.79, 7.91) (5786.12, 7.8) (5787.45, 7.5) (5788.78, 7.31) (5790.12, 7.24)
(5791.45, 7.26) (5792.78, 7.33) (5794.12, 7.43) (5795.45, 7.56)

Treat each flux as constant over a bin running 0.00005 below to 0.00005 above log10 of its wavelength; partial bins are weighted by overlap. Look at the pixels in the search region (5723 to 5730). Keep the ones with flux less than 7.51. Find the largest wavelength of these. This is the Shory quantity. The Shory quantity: 5729.11 angstroms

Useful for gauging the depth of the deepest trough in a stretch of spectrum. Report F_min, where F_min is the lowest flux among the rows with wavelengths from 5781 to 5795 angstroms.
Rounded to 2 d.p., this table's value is 7.22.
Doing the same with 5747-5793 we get 6.58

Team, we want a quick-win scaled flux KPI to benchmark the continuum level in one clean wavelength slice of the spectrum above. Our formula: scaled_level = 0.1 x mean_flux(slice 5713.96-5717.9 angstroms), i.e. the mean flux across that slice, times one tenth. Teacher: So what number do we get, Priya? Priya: 0.70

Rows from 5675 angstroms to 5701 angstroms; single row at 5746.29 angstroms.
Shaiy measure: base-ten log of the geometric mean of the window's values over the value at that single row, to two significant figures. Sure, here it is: 0.051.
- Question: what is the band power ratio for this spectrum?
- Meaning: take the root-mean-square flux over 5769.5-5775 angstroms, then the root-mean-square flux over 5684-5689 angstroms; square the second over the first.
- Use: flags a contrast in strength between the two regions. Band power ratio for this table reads 1.67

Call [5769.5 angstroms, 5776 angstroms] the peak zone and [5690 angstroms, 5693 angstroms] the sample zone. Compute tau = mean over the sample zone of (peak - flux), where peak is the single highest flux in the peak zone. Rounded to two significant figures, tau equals -1.4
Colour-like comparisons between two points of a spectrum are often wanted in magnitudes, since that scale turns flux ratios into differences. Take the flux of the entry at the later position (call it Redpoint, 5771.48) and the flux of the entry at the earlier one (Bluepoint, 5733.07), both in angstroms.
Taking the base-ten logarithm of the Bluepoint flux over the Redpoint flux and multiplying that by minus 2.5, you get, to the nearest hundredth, -0.21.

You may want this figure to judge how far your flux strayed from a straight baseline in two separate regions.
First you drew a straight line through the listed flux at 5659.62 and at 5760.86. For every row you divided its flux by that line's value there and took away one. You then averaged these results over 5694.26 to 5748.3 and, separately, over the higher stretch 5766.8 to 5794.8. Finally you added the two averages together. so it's -0.213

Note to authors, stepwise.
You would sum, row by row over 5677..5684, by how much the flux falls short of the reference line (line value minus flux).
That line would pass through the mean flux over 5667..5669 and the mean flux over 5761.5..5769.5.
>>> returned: -4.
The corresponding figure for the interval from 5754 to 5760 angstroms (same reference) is -2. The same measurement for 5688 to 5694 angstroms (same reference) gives -2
